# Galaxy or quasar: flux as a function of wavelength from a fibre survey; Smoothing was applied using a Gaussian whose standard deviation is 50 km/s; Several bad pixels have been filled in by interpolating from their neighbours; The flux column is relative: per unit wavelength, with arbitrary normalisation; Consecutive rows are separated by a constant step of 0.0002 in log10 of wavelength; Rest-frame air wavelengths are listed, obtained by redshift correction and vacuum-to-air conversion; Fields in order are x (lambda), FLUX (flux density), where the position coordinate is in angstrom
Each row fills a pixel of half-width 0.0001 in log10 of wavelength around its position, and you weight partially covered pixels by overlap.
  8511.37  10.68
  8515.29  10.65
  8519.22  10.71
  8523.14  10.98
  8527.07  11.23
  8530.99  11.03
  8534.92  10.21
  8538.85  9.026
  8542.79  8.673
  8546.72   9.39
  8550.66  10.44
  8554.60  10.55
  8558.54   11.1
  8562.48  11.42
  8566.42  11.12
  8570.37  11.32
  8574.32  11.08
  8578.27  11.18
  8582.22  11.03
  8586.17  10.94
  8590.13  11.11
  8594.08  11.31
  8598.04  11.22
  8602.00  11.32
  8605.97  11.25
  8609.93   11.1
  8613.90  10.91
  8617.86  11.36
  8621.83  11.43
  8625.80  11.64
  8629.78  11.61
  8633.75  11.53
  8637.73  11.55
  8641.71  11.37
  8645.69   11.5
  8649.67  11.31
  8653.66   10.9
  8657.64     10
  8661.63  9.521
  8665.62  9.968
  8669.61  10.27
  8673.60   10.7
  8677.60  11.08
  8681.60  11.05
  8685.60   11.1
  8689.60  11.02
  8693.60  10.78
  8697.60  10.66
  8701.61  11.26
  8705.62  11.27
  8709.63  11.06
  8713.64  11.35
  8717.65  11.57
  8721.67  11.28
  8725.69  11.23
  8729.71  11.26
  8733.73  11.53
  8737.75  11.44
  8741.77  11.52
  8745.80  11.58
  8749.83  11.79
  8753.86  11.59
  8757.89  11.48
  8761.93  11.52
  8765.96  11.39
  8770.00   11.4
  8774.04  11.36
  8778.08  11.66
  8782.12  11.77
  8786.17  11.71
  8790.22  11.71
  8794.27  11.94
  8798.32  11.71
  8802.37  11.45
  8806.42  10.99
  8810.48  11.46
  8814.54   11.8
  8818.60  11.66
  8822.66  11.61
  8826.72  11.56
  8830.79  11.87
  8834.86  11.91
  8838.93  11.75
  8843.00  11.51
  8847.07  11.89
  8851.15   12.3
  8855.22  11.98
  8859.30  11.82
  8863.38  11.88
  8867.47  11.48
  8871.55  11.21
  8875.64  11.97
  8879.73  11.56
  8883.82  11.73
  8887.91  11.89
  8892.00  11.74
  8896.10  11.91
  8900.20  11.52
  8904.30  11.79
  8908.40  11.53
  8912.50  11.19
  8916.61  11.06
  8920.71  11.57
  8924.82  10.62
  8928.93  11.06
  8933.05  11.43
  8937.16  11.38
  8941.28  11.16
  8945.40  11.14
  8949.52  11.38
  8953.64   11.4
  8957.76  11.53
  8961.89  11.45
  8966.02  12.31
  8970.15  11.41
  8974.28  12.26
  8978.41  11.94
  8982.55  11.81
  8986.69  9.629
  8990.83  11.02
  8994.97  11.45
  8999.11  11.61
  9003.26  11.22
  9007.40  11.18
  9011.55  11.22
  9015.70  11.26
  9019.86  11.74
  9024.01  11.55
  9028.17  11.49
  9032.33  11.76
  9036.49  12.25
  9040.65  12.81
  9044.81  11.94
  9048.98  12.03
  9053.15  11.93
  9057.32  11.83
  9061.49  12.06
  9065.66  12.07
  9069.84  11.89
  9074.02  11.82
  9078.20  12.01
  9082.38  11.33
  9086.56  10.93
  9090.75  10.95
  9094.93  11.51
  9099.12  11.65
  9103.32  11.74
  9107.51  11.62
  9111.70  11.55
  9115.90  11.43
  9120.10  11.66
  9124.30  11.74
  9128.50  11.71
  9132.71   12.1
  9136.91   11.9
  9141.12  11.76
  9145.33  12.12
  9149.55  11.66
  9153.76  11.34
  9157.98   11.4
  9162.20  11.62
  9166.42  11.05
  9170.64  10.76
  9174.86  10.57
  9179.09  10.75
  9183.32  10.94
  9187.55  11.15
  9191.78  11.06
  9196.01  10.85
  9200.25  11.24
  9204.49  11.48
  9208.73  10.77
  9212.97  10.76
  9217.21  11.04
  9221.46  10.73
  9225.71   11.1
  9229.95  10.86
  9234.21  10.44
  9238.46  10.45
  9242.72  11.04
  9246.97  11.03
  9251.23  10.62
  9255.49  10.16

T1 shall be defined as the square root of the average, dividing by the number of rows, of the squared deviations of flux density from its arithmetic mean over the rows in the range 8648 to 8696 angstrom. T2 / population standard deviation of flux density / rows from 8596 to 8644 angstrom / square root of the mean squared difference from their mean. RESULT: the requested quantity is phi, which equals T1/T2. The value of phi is 2.6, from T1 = 0.54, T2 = 0.21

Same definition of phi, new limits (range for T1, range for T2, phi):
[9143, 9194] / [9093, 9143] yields 2.5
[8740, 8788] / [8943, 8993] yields 0.2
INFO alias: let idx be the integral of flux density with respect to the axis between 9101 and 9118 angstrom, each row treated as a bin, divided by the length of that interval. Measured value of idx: 11.6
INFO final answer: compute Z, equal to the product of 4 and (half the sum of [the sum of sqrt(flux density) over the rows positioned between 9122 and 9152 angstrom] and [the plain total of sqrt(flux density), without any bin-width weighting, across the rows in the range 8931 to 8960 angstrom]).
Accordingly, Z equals 95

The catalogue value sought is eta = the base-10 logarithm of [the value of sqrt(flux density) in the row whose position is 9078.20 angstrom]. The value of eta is 0.540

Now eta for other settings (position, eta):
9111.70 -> 0.531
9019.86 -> 0.535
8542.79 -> 0.469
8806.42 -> 0.520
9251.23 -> 0.513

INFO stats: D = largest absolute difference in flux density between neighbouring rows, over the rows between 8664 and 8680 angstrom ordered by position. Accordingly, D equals 0.43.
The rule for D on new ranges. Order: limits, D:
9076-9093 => 0.68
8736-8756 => 0.21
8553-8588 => 0.55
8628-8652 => 0.19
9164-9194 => 0.29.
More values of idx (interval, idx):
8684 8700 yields 10.9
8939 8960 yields 11.3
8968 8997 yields 11.4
